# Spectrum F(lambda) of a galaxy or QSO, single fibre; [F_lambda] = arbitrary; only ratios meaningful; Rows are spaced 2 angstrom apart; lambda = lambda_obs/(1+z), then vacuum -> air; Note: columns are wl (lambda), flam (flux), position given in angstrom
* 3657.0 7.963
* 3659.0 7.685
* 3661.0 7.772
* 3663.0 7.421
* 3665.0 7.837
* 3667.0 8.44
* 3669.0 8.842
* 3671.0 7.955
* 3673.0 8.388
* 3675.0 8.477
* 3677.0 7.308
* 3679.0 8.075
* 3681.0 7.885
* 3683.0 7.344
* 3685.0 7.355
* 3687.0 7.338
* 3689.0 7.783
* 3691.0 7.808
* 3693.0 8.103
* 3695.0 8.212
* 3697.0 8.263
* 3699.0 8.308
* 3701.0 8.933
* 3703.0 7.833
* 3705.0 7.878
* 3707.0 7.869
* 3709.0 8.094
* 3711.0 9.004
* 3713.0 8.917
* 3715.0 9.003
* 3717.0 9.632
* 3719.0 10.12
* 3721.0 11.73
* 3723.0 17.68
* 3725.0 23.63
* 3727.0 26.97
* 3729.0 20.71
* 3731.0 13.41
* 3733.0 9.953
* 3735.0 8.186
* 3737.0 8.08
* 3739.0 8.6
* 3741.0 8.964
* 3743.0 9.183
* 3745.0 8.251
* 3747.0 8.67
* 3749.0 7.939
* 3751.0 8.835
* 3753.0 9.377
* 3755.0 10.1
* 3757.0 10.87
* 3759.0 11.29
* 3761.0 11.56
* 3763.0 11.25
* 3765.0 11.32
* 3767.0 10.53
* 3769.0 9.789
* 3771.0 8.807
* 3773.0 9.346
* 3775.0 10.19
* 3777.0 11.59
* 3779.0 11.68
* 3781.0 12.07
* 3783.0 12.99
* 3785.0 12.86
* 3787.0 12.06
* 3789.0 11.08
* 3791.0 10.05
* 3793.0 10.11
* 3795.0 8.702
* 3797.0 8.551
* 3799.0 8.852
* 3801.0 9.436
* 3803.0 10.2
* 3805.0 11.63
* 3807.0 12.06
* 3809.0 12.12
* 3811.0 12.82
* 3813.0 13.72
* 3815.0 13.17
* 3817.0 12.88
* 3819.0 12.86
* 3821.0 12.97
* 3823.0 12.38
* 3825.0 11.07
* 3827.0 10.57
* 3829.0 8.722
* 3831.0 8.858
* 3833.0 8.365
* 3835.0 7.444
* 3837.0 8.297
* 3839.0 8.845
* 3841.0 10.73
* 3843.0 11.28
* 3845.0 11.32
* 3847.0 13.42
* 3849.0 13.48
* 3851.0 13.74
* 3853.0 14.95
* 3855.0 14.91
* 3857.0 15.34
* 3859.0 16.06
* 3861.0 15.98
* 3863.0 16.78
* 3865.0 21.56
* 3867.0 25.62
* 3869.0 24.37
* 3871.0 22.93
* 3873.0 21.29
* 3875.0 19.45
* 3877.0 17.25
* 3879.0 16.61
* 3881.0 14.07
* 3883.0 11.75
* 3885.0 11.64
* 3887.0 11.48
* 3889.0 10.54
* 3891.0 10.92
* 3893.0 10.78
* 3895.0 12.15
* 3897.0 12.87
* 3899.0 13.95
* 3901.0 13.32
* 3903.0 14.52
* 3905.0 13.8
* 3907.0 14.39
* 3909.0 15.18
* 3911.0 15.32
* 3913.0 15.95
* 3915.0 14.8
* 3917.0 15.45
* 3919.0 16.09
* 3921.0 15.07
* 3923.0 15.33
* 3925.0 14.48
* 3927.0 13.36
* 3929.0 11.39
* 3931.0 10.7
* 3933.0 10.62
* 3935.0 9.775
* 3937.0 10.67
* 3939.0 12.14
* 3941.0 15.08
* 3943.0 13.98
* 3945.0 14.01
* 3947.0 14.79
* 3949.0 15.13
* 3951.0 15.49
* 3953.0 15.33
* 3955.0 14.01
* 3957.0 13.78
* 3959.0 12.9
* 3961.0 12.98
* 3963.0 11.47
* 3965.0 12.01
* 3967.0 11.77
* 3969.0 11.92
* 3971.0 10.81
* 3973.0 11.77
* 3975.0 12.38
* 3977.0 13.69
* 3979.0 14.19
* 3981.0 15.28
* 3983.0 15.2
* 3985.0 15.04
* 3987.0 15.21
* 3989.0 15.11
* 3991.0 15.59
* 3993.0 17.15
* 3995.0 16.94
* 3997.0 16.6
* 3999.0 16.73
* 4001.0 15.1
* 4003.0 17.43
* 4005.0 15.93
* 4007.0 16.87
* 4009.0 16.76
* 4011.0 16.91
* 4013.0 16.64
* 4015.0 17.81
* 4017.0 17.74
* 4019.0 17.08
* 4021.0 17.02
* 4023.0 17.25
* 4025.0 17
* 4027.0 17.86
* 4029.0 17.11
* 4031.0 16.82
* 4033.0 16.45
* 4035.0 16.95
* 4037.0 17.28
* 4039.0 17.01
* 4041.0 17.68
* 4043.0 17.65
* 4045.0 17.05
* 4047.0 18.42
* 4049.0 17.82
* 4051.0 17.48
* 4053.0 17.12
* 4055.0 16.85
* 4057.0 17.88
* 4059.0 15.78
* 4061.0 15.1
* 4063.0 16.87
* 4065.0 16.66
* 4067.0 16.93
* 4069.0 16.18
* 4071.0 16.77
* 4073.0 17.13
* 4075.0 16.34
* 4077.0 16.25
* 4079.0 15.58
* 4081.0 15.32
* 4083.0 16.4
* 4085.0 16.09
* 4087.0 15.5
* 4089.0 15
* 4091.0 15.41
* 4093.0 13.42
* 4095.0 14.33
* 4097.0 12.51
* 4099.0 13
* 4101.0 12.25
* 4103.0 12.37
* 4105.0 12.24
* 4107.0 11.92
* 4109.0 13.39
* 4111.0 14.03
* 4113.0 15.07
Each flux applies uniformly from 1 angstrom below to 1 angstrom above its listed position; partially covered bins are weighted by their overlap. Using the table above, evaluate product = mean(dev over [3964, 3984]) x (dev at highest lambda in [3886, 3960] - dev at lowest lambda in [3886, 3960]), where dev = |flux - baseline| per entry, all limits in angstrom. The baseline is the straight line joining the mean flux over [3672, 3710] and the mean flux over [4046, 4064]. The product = 1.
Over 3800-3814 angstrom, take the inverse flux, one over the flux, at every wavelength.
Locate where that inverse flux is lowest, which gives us 3813.0 angstrom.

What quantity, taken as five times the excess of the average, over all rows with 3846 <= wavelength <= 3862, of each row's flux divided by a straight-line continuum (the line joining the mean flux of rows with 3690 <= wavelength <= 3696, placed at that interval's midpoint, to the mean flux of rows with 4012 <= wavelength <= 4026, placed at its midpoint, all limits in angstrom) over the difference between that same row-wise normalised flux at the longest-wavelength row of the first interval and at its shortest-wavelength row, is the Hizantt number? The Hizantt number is 5.0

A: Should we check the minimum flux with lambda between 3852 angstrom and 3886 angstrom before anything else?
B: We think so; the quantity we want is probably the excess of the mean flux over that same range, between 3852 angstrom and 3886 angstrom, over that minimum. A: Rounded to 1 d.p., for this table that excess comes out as 6.0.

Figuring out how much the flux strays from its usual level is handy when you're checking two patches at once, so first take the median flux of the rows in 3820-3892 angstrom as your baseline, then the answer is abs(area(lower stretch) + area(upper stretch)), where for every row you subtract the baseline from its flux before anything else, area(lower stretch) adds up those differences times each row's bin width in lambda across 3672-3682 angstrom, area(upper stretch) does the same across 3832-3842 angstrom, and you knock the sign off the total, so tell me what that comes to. 96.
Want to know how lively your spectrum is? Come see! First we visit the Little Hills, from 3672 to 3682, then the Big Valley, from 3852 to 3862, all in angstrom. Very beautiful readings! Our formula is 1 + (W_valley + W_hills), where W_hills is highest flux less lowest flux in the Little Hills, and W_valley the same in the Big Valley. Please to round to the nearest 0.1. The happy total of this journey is 3.3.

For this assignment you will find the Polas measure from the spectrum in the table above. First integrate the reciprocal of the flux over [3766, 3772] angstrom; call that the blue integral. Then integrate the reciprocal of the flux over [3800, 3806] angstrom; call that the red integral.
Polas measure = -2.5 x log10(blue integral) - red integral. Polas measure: -0.1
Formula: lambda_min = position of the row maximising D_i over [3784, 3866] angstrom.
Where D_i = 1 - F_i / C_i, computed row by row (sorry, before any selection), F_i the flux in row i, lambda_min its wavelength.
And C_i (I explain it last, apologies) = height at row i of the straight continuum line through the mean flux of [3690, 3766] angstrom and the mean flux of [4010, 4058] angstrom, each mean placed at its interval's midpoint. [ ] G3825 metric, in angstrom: 3835.0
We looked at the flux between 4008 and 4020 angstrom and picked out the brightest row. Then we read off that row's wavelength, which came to 4015.0 angstrom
